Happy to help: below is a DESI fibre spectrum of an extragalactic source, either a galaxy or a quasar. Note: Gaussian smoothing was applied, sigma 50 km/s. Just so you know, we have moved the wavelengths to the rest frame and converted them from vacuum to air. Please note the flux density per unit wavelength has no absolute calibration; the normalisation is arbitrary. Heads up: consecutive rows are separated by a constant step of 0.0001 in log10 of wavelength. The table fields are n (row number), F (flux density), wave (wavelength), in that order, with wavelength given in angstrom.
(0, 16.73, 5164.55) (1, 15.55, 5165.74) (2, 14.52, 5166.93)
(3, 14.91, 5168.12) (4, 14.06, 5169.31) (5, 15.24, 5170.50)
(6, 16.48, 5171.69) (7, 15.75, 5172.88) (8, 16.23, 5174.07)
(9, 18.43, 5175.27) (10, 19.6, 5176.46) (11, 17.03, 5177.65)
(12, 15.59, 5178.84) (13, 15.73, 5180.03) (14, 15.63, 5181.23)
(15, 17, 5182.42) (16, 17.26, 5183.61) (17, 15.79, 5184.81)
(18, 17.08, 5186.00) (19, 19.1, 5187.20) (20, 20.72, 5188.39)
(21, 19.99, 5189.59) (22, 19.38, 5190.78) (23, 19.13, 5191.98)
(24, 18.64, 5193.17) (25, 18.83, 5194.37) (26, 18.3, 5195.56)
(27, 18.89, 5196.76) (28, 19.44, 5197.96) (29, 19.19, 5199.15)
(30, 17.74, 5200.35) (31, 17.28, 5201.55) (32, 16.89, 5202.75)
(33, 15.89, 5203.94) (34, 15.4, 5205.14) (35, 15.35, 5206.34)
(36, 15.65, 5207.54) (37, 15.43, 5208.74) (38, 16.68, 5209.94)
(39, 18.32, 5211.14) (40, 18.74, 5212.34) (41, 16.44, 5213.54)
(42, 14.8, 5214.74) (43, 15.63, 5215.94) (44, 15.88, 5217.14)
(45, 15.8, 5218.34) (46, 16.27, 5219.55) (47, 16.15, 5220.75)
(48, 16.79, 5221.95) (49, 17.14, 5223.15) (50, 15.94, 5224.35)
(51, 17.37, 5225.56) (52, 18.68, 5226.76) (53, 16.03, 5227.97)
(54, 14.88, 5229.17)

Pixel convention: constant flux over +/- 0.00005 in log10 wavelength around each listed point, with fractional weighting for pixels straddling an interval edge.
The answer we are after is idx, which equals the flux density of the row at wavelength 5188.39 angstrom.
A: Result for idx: 20.72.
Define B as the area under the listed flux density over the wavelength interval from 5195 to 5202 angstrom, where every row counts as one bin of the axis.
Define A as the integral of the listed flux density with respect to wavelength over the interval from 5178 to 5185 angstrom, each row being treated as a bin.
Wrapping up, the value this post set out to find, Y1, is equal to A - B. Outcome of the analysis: -16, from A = 114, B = 129.4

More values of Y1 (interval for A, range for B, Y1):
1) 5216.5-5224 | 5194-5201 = -9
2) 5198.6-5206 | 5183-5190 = -2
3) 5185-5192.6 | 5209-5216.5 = 19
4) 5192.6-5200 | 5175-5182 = 21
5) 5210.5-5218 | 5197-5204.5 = -9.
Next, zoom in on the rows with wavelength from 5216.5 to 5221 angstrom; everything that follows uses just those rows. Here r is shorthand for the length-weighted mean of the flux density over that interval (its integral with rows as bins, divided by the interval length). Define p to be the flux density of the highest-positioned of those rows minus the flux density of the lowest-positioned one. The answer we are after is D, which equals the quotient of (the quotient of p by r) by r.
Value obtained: 0.001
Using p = 0.3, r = 16.0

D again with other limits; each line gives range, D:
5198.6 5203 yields -0.007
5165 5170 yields -0.007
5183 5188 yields 0.006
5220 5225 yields -0.001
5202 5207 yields -0.006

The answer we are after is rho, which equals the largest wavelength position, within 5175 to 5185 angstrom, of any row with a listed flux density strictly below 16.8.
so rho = 5184.81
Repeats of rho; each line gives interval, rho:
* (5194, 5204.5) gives 5203.94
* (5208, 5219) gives 5218.34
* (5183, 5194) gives 5184.81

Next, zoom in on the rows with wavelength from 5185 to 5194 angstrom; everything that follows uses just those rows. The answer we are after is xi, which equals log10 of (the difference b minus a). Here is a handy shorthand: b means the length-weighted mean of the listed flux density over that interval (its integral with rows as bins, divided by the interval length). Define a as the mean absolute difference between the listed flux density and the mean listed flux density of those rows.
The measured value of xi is 1.261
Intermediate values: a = 0.76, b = 19.0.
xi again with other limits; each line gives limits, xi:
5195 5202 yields 1.250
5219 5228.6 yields 1.207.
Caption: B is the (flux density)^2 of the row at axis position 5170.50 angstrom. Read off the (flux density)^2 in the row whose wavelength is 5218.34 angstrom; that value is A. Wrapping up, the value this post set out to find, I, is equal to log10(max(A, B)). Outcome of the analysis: 2.40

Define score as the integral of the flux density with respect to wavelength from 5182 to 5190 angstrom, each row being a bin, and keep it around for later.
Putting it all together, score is 145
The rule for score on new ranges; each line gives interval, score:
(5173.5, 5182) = 144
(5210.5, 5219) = 140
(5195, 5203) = 146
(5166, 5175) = 139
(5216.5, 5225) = 138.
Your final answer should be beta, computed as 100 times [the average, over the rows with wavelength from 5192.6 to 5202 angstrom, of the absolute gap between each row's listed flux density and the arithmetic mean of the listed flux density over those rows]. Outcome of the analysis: 57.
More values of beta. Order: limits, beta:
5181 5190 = 159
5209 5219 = 103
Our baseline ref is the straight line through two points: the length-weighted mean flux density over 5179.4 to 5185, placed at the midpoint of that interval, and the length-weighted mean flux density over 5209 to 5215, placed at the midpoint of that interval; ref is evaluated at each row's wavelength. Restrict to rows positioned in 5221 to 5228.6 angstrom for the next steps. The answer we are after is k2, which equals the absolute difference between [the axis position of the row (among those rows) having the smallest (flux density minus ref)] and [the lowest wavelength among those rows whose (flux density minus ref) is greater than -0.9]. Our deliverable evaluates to 2.4 angstrom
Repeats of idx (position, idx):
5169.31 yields 14.06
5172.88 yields 15.75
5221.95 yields 16.79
